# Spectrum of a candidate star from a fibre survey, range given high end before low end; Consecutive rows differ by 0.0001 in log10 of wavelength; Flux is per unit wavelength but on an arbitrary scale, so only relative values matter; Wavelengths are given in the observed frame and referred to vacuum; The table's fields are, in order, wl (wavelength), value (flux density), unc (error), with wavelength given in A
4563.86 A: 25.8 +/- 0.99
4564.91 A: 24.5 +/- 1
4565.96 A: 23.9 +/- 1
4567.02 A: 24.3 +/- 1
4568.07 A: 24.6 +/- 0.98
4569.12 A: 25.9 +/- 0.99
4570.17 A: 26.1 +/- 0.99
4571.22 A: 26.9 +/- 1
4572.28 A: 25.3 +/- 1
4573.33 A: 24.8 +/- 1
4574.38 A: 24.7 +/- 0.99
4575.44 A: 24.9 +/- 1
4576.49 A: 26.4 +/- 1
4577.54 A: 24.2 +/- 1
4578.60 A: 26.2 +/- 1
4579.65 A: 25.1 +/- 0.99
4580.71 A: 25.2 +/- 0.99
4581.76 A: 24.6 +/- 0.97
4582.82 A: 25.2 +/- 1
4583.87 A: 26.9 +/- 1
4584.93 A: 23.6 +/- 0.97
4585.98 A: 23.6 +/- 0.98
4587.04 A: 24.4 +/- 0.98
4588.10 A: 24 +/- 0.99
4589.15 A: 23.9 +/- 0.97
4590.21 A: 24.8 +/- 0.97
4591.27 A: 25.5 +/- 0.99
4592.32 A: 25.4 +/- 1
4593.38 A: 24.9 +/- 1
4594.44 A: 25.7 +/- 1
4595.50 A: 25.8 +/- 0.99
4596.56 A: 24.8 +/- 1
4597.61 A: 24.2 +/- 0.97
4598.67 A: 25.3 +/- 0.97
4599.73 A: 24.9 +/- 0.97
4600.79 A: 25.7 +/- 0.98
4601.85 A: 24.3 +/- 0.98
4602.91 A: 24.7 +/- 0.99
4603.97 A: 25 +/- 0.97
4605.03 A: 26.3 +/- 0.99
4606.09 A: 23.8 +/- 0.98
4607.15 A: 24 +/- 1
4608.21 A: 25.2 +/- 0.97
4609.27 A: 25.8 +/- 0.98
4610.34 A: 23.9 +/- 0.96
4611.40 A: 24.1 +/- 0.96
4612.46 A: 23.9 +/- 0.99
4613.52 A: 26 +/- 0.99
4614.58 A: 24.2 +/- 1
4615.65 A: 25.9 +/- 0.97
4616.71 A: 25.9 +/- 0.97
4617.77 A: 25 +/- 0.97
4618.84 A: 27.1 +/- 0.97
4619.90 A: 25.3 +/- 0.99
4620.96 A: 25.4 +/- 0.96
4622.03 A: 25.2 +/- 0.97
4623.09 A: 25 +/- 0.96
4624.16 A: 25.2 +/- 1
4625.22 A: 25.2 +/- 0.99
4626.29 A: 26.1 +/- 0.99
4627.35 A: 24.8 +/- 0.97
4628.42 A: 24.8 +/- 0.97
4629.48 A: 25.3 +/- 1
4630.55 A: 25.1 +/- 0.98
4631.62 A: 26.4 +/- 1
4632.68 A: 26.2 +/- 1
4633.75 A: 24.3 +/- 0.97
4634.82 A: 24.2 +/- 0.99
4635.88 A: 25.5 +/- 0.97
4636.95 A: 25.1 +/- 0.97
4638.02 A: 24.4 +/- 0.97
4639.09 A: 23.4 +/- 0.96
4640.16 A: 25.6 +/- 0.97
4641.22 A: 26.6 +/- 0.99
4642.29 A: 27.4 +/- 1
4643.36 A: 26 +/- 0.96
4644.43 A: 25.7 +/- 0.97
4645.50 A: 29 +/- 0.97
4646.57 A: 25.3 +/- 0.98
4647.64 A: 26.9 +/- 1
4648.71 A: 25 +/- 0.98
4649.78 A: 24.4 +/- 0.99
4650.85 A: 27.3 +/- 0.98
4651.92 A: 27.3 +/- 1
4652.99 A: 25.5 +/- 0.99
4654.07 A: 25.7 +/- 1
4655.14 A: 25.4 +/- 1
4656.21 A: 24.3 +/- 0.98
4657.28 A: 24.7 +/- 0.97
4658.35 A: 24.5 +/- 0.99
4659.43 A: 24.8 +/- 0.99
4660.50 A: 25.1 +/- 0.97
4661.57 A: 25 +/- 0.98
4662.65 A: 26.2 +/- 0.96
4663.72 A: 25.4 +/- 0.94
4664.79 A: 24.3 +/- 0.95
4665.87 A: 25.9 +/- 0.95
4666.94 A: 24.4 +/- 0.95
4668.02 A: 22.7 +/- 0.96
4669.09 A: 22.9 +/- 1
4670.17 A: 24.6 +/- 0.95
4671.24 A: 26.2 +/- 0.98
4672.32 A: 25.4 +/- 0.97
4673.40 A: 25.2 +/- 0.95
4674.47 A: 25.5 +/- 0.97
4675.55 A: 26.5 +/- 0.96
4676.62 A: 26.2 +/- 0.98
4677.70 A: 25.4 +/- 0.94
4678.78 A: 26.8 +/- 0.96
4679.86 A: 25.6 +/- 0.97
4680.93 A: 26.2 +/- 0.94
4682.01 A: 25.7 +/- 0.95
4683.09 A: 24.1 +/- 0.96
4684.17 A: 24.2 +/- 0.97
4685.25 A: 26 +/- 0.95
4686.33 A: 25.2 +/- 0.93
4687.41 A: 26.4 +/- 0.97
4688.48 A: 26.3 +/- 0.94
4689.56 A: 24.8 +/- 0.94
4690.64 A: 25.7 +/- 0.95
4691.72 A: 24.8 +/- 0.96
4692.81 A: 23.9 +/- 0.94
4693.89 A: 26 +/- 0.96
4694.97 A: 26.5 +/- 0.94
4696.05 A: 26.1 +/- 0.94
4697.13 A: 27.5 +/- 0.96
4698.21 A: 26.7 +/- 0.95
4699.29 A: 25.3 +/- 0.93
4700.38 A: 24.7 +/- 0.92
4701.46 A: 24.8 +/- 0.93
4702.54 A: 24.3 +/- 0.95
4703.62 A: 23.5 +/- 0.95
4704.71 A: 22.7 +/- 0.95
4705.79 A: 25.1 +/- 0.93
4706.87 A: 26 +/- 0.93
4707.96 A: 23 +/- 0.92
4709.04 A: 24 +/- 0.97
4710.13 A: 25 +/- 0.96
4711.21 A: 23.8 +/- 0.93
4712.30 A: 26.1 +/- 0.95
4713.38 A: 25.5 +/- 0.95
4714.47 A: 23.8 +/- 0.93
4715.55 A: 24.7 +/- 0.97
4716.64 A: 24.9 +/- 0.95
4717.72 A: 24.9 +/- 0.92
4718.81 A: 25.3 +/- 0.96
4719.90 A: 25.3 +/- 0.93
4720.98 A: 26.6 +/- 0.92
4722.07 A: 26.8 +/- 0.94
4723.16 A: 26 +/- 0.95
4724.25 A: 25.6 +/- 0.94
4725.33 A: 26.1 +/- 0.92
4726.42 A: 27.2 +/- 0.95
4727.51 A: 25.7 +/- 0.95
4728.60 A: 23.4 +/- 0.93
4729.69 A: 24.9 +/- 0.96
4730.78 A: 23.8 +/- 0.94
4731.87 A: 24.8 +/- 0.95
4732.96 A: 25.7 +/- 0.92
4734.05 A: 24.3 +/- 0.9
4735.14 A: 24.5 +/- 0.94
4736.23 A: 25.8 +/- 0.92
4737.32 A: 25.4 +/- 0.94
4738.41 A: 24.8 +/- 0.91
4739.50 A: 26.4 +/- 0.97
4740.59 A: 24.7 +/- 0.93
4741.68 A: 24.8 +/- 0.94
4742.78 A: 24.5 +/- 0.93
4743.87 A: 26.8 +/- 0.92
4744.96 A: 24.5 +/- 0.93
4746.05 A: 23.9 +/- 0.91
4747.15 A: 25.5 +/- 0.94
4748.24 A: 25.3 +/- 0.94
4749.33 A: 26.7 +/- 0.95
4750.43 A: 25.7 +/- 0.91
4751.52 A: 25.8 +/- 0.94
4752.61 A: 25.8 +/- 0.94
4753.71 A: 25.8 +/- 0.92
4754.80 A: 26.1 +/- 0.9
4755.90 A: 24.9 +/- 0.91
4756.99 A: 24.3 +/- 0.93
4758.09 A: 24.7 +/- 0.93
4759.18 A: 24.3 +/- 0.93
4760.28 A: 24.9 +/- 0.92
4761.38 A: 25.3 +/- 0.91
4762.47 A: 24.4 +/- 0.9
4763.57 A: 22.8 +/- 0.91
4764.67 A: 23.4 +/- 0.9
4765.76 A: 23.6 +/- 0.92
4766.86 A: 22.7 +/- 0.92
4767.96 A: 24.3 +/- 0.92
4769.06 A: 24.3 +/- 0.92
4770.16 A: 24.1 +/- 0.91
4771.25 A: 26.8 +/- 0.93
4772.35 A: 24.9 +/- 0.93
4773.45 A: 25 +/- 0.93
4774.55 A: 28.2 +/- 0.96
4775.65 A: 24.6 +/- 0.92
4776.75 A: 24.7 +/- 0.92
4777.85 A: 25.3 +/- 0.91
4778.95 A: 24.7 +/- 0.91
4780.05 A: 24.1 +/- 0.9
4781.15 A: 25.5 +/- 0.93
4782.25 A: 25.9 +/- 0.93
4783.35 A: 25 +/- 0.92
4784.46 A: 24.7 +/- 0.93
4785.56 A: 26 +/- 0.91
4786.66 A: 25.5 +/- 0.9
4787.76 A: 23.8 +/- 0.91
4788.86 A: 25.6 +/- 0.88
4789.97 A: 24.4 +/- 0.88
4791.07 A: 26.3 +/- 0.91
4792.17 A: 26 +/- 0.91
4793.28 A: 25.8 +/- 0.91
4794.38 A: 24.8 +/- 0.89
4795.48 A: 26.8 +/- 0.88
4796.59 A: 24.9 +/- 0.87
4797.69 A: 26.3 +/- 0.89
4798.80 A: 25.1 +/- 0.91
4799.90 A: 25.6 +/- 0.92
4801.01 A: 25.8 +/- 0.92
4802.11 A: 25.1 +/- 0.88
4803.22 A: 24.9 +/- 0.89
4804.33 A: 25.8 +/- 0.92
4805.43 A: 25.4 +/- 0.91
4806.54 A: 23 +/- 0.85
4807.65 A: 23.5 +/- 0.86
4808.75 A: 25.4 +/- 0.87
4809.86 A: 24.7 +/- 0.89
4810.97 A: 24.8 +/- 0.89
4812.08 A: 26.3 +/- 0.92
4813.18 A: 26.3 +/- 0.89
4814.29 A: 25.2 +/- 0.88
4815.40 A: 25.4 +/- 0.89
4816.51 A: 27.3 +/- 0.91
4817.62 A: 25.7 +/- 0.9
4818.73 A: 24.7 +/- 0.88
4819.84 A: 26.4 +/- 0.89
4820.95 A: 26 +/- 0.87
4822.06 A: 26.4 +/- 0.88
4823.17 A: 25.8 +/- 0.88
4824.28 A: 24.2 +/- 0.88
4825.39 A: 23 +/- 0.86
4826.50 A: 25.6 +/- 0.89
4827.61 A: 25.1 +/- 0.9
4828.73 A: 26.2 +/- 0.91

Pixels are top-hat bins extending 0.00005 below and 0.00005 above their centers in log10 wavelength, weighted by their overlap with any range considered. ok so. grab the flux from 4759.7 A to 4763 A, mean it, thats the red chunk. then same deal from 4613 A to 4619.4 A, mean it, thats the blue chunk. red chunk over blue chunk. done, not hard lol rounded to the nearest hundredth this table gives 0.97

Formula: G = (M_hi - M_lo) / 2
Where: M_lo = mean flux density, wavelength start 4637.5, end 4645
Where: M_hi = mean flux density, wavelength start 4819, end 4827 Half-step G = -0.1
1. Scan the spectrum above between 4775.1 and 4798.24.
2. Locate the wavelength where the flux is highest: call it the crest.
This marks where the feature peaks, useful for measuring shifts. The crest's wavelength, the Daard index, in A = 4795.48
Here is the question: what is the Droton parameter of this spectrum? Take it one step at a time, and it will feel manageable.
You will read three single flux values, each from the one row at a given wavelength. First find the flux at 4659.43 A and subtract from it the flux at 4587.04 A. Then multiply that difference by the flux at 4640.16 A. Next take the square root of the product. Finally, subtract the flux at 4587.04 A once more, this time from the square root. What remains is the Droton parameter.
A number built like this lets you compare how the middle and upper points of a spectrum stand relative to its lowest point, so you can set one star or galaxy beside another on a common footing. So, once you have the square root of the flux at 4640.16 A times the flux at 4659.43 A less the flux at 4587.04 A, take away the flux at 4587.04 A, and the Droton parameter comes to -21.2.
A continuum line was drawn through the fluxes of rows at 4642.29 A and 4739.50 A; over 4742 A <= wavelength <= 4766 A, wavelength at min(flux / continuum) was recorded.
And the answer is 4763.57 A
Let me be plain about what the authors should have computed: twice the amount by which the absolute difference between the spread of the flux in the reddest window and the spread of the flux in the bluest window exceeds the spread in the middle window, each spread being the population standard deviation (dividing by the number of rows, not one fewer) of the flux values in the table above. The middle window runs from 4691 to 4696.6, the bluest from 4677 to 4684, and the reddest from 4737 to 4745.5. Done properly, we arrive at -1.9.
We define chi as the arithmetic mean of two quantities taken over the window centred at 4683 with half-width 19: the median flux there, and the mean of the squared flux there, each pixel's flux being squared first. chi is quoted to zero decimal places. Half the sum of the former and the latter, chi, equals 336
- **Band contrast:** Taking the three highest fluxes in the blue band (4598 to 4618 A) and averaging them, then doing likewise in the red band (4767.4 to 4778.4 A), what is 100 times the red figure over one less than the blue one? 107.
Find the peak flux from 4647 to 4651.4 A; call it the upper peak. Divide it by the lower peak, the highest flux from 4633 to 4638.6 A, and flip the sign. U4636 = -1.07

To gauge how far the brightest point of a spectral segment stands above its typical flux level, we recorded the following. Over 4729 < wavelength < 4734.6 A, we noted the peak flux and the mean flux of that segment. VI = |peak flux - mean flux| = 1.0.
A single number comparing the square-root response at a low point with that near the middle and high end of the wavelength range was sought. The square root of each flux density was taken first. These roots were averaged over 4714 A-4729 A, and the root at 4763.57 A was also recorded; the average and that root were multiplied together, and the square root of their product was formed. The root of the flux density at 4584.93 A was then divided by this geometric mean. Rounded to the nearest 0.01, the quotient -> 0.99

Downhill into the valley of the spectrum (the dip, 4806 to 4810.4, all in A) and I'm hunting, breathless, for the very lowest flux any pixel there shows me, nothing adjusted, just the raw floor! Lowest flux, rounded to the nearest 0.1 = 23.0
